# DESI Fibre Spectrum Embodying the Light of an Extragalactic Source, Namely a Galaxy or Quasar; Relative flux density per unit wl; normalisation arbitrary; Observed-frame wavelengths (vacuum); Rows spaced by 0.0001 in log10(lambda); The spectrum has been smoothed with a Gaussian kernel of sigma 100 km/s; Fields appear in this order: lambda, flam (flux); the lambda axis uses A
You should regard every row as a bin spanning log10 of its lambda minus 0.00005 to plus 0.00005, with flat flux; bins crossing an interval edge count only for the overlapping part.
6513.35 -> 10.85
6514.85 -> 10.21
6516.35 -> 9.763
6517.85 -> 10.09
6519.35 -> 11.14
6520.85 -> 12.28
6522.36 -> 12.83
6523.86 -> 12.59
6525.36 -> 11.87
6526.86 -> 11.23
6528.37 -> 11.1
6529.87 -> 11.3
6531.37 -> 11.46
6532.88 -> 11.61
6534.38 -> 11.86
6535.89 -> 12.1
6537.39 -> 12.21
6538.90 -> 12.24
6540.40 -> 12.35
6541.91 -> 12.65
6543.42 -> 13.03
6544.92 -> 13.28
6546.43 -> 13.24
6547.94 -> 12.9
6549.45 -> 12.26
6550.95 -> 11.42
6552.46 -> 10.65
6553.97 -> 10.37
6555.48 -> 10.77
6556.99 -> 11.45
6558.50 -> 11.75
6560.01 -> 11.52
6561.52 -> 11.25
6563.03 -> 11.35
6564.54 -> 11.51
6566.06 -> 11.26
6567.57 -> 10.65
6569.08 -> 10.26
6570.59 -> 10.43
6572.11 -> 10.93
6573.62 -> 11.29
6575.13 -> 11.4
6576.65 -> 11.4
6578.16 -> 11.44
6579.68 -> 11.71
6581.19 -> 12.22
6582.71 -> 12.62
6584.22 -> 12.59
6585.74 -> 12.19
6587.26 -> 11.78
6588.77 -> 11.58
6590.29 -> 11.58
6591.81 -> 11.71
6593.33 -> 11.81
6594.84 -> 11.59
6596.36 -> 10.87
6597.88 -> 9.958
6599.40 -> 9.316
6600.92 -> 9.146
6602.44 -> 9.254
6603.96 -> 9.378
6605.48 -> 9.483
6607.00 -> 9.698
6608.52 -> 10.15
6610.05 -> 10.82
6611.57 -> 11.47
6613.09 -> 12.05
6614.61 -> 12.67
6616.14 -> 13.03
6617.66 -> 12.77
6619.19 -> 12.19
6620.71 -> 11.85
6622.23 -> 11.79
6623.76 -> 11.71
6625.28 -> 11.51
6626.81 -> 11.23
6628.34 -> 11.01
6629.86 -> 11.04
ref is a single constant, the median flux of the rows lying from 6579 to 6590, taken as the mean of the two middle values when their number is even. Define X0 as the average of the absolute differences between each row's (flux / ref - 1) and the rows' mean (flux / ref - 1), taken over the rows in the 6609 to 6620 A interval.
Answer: 0.049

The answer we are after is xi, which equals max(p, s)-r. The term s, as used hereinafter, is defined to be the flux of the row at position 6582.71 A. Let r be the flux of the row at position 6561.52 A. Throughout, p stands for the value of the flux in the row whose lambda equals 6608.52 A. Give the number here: 1.4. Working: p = 10.15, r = 11.25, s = 12.62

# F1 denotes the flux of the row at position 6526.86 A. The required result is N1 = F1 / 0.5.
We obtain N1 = 22.5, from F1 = 11.23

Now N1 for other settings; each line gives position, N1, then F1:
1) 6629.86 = 22.1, 11.04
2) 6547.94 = 25.8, 12.9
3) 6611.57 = 22.9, 11.47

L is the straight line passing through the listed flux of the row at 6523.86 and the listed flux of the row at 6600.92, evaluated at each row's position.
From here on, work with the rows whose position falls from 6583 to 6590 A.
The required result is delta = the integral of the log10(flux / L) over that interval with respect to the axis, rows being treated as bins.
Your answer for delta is 0.63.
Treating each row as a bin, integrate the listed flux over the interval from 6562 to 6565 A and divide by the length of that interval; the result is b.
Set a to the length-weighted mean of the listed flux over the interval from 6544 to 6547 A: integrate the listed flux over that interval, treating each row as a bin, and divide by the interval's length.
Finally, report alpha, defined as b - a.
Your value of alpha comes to -1.9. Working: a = 13.3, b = 11.4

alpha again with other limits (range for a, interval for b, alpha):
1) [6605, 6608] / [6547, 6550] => 3.0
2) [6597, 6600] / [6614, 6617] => 3.1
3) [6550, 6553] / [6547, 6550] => 1.5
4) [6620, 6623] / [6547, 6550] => 0.8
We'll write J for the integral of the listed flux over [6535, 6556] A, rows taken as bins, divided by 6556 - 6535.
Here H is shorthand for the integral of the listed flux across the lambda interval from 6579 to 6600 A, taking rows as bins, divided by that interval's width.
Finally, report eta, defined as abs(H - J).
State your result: 0.6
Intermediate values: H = 11.6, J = 12.12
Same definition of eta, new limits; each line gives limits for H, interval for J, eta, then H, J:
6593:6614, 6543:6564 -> 1.4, 10.3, 11.78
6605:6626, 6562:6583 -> 0.3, 11.5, 11.29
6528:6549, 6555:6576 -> 1.1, 12.3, 11.13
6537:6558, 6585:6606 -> 1.3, 12.1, 10.70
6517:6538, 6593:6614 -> 1.3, 11.7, 10.35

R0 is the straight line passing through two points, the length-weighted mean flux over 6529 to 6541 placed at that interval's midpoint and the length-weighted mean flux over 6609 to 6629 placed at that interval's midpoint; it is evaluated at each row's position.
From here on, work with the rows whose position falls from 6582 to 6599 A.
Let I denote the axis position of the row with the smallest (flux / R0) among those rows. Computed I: 6597.88 A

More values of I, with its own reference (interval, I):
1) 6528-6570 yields 6569.08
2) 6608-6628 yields 6608.52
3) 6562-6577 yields 6569.08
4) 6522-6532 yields 6528.37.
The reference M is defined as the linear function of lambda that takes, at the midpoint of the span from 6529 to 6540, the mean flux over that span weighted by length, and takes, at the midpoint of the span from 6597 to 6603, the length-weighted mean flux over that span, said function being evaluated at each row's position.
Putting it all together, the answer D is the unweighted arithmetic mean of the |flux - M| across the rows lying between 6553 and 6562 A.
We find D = 0.55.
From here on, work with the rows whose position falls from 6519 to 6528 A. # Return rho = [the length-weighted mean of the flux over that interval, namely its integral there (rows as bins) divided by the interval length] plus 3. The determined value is 15.0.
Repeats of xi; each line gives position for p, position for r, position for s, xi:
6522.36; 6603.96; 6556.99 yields 3.5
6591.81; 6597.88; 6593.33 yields 1.9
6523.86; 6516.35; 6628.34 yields 2.8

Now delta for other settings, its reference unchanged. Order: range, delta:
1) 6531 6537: -0.07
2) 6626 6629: 0.44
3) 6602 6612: 0.51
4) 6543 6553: 0.32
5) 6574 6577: 0.13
